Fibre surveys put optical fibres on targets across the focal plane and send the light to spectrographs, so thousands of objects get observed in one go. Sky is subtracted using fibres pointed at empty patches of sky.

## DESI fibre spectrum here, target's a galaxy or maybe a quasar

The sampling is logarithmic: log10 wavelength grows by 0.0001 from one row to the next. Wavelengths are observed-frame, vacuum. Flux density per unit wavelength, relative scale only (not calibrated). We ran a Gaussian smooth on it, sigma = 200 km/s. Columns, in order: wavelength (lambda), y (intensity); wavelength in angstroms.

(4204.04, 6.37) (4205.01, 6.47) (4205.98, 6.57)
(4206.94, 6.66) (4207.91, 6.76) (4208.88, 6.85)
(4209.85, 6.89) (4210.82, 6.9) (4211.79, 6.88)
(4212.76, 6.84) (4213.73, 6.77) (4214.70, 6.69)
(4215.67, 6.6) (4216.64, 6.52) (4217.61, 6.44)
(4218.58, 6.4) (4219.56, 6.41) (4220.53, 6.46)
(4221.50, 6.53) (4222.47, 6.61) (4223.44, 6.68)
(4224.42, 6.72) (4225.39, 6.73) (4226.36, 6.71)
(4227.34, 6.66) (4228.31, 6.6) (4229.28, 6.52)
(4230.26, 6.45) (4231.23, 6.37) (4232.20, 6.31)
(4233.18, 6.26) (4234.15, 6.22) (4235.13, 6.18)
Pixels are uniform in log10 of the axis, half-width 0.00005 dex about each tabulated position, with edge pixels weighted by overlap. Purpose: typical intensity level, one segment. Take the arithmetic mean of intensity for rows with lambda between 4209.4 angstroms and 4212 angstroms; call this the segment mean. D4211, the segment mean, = 6.89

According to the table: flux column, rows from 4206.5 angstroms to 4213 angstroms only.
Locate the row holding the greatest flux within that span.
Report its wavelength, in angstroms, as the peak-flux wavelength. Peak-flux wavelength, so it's 4210.82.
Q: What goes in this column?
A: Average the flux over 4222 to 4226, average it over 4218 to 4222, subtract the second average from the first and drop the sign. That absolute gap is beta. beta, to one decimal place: 0.2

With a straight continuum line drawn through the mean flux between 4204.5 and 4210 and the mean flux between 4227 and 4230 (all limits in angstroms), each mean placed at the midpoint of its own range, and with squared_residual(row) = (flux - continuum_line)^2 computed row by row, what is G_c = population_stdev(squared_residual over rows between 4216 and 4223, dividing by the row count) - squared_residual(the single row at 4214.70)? 0.02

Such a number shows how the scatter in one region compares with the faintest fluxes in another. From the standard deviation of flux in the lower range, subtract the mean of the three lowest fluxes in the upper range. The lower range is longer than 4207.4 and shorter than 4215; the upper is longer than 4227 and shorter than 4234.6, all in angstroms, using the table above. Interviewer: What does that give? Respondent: -6.19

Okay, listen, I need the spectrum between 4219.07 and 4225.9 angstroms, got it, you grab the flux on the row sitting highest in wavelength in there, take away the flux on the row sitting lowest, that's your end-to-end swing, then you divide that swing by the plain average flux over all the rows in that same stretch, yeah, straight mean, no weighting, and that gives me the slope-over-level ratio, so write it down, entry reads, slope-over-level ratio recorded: 0.049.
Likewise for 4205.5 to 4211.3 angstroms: 0.049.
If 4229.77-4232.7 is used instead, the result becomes -0.022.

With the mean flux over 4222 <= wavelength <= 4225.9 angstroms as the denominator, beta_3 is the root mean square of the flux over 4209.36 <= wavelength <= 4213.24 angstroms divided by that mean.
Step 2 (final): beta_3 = 1.03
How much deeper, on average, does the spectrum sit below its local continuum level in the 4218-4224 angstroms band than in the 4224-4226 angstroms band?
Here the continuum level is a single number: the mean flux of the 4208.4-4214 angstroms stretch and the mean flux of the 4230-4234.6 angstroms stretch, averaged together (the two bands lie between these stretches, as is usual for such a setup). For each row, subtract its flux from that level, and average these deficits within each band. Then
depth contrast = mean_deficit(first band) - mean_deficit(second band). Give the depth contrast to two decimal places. 0.21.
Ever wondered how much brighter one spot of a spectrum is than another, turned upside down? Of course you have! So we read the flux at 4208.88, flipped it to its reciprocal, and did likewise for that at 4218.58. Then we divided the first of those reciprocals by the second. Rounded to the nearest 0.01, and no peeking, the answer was 0.93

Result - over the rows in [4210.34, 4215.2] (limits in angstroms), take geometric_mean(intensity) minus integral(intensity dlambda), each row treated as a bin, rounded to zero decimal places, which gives -26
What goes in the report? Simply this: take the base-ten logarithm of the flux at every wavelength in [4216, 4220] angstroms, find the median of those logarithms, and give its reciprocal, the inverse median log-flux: 1.24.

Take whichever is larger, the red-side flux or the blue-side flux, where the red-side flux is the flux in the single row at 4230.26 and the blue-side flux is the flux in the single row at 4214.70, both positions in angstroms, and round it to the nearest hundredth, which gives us 6.69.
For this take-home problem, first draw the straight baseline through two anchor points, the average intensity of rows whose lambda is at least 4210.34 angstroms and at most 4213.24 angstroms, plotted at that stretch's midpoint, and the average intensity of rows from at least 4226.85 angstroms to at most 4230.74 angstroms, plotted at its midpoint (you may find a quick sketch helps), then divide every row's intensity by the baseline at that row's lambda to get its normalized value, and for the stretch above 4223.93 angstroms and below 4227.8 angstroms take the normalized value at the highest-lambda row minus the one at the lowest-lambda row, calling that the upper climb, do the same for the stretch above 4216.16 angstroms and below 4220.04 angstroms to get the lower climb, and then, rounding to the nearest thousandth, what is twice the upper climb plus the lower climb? -0.010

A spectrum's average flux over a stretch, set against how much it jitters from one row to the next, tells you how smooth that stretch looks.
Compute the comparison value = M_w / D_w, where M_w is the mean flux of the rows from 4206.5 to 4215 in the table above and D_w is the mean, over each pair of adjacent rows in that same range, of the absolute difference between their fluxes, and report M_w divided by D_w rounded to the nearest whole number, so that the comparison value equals 121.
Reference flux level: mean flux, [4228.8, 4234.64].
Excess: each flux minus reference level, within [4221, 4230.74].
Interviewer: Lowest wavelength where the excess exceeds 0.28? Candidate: 4223.44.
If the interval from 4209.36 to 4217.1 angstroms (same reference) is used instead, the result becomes 4209.85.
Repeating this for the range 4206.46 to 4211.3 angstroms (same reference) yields 4206.94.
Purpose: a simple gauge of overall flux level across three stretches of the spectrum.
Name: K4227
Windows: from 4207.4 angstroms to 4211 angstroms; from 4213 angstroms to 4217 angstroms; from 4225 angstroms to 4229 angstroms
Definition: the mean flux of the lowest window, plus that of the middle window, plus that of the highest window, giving 20.2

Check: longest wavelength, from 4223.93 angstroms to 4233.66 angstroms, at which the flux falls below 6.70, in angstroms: 4233.18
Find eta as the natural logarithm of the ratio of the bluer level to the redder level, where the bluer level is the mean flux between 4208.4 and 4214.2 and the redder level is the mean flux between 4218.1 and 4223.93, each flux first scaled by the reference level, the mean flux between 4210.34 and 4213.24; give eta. 0.05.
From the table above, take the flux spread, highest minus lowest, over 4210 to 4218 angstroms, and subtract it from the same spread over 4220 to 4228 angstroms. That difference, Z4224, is -0.19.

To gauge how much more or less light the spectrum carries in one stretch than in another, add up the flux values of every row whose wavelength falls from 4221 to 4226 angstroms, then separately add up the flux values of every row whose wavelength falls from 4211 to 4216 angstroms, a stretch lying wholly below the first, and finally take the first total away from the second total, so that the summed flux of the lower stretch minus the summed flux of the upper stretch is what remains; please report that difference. 0.5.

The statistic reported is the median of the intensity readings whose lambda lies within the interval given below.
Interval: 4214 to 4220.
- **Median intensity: 6.48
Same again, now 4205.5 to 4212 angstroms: 6.85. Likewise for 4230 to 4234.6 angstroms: 6.31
